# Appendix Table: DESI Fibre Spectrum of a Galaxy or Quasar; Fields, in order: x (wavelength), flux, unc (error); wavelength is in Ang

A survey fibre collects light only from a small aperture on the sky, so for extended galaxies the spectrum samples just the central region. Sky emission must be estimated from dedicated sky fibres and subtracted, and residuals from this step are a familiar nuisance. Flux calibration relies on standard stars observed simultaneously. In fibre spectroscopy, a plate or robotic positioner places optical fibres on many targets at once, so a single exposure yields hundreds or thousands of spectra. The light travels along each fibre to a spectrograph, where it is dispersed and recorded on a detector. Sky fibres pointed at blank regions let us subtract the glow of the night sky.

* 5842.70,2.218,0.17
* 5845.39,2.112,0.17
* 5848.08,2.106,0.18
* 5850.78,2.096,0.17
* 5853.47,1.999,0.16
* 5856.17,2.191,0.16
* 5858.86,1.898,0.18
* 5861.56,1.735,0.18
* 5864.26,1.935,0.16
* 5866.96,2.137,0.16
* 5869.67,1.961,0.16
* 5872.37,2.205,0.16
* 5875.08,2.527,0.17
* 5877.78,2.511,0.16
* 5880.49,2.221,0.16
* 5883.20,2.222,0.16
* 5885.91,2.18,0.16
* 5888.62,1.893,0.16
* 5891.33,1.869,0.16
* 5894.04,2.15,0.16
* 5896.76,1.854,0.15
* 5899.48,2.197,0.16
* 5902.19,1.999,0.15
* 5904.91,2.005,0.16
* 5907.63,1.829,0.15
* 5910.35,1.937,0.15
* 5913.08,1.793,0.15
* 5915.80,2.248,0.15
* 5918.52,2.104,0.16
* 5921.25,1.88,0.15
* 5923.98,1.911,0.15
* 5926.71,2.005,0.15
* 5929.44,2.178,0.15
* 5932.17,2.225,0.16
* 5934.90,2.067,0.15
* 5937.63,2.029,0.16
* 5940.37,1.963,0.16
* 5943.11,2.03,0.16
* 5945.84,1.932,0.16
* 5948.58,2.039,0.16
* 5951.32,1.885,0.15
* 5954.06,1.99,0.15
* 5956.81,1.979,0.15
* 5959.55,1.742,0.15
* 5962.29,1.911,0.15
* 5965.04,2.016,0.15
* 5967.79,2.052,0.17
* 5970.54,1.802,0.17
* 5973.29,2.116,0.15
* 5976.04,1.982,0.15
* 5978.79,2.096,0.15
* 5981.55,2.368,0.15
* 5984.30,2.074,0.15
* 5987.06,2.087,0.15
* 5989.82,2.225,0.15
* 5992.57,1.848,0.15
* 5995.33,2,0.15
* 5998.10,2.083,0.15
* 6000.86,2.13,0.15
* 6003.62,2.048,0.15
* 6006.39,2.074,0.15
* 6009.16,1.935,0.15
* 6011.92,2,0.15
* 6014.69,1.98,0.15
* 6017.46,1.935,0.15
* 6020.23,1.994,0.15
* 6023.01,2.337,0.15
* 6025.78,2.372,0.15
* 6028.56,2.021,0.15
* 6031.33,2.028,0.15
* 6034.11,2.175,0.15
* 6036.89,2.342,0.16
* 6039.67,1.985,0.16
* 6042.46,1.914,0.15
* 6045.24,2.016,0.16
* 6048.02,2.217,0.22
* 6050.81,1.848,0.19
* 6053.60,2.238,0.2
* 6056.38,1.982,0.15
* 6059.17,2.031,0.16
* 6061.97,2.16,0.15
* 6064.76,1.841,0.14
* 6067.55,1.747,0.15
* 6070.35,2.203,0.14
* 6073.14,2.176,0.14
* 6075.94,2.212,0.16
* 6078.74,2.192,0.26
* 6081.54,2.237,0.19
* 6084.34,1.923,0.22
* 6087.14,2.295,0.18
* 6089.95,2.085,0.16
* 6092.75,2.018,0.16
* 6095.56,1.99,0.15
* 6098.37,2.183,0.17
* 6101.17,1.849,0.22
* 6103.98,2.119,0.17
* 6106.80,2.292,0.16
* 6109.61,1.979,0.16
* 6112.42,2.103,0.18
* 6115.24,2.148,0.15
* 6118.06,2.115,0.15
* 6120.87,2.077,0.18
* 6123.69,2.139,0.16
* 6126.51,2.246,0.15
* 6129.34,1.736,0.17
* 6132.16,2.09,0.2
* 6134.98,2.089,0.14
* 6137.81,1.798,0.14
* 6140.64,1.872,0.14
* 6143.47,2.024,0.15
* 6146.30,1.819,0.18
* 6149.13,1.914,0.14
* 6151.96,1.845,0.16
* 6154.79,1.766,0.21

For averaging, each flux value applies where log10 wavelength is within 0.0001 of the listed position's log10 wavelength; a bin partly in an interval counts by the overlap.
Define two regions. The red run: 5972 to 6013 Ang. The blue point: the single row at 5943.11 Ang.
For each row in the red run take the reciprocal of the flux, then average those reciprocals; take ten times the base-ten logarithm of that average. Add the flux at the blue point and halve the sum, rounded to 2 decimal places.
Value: -0.56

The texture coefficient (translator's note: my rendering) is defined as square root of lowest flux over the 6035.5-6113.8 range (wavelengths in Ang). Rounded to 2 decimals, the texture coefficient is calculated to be 1.32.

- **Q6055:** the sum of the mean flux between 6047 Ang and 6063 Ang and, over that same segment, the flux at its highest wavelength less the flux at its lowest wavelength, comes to 2.0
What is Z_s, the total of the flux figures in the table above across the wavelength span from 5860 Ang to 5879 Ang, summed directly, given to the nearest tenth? 15.0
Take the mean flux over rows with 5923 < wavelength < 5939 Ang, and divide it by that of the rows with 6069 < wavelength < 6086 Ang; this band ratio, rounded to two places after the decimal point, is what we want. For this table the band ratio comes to 0.96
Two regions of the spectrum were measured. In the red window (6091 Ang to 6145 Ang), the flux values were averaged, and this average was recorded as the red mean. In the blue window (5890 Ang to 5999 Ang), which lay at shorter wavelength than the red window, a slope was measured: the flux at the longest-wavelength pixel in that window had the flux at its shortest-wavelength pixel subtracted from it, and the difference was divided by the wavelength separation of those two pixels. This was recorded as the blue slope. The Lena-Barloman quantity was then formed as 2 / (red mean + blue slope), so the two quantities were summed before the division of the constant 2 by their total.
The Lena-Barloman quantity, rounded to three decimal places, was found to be 0.977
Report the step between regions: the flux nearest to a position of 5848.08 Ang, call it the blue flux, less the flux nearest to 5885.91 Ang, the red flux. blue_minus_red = -0.07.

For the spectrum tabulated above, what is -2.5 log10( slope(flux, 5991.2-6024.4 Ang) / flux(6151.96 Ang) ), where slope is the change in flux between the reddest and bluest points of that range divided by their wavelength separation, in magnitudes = 5.2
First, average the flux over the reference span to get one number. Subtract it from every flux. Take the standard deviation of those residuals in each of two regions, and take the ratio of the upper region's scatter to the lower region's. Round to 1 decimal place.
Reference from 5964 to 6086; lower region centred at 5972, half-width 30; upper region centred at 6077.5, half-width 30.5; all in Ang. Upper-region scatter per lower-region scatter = 1.2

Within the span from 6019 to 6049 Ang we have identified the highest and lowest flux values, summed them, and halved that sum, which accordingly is 2.14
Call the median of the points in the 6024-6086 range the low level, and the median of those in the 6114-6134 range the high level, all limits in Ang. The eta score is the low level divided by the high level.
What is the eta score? 0.99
